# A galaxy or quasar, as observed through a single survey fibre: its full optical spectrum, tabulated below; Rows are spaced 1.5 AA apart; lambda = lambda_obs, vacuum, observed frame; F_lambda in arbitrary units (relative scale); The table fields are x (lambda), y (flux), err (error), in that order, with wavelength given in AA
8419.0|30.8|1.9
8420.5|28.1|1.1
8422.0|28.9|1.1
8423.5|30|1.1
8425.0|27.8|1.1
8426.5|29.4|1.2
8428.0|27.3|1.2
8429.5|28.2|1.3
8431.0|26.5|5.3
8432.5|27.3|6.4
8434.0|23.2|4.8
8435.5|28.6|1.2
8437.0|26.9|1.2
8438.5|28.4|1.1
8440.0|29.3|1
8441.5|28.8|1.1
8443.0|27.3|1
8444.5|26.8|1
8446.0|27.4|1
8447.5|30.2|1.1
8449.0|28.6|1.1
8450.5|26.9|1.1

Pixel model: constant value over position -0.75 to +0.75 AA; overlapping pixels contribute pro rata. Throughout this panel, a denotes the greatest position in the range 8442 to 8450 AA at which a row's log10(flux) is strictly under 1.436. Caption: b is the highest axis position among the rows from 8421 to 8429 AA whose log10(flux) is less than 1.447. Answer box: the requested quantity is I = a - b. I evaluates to 16.5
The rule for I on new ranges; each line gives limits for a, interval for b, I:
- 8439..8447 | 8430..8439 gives 7.5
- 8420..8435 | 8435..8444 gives -9.0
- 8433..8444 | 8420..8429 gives 9.0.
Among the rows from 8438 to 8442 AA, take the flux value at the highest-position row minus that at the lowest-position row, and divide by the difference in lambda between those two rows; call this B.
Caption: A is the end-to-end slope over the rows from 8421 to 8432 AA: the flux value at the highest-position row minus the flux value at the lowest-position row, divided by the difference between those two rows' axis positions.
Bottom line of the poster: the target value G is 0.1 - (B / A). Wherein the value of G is 0.6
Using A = -0.3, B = 0.13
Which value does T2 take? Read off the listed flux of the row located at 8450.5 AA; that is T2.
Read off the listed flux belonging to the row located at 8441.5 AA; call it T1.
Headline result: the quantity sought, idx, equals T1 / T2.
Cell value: 1.07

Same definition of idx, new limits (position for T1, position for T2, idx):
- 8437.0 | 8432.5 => 0.99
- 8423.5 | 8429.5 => 1.06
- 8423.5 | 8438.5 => 1.06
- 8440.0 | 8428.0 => 1.07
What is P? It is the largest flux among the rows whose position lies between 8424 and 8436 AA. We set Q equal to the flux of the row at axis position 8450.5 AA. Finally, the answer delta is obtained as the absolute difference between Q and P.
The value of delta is 2.5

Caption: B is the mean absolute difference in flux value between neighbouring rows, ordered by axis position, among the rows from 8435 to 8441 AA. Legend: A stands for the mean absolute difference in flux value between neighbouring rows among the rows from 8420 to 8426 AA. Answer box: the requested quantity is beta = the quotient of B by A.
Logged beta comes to 1.00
